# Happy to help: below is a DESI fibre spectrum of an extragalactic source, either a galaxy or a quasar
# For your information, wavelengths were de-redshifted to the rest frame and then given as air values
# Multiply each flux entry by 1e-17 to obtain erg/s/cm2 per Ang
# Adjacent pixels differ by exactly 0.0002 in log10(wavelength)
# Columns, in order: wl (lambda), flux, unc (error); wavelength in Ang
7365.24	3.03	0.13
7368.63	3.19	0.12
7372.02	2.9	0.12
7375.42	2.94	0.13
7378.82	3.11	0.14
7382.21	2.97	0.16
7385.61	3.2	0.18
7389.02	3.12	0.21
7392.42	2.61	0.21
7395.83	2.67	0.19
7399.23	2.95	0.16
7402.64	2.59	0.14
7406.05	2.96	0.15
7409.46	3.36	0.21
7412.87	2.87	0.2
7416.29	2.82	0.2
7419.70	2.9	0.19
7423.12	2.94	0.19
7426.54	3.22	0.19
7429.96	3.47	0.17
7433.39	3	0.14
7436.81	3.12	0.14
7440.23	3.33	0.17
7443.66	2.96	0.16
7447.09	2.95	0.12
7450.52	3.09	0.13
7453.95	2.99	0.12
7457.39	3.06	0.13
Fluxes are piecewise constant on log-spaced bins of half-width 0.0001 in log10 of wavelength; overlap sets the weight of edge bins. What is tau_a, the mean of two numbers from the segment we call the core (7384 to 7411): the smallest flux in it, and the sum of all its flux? 13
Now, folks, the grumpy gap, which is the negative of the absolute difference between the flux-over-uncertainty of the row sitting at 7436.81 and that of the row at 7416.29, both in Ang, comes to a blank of -8.2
